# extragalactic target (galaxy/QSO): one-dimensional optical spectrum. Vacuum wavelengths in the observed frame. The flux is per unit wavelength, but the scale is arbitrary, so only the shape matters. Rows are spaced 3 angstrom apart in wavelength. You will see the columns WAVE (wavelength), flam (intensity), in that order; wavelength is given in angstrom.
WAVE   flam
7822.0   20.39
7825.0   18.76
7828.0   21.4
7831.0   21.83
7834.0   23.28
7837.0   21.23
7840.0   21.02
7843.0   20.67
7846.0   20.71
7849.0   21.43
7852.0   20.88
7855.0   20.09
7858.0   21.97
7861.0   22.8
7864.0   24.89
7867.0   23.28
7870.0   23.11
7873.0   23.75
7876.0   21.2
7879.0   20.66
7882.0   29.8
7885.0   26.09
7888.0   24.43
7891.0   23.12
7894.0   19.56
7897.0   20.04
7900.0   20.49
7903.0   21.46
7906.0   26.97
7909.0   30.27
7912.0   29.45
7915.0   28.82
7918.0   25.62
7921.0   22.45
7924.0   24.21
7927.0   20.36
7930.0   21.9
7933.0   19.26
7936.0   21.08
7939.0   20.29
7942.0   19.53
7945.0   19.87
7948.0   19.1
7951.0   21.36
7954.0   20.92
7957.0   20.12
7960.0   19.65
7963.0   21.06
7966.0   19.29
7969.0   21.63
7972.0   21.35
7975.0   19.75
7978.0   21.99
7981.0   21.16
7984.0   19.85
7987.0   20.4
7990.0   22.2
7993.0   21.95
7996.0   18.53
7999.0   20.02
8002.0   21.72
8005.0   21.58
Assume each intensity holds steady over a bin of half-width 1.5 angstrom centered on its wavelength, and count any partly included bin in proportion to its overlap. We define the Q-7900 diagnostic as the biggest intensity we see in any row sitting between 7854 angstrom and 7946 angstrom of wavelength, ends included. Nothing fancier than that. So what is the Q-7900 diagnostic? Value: 30.27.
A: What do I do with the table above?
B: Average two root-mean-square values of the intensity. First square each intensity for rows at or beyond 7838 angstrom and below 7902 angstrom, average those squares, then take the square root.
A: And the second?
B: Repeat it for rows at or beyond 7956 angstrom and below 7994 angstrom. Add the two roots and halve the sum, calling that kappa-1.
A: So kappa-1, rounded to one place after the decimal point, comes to 21.7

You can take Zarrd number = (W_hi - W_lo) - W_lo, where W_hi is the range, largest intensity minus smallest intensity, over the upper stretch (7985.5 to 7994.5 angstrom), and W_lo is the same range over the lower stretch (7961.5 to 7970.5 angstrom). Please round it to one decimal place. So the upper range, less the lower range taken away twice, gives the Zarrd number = -2.9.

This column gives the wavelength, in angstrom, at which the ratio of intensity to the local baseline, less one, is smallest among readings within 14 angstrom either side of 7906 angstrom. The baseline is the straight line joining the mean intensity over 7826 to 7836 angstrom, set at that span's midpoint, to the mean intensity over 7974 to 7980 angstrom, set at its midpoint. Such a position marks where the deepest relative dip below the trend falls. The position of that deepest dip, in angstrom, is 7894.0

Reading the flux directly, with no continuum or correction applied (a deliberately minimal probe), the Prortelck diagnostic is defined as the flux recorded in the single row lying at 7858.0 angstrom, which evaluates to 21.97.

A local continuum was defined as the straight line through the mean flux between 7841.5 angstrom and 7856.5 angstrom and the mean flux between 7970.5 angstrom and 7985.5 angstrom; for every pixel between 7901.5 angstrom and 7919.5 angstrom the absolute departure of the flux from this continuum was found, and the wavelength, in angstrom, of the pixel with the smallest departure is 7903.0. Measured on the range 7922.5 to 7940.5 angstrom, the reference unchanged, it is 7936.0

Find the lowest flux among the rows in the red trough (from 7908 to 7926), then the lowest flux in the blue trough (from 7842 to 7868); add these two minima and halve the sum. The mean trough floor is 21.3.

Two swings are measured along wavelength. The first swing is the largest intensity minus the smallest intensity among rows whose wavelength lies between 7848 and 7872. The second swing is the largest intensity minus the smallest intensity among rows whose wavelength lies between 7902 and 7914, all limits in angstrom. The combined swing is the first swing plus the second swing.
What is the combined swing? 14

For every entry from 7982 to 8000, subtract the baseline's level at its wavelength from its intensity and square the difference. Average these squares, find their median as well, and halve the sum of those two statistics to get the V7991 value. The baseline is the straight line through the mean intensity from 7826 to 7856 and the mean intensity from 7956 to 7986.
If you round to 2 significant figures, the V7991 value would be 1.4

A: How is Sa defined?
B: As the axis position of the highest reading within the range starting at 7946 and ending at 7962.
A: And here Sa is 7951.0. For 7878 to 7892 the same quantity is 7882.0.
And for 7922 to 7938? 7924.0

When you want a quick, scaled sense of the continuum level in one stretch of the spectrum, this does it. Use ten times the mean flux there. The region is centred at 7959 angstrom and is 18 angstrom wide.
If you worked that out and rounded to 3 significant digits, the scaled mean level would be 204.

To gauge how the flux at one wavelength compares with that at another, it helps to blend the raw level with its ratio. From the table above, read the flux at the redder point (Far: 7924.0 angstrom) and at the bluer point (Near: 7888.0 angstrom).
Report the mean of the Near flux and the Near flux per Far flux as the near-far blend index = 12.7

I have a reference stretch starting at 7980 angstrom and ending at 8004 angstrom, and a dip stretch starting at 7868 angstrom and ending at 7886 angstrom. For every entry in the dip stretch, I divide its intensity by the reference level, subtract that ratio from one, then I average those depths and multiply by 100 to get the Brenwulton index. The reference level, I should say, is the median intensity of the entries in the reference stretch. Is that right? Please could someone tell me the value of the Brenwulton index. -16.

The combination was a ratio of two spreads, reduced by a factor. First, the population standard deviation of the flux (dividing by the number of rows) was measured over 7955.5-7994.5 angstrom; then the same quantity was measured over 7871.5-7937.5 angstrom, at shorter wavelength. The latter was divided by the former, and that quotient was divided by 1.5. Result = 2.4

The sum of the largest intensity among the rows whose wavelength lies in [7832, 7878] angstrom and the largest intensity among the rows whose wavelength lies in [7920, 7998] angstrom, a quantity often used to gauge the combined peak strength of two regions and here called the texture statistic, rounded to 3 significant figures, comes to 49.1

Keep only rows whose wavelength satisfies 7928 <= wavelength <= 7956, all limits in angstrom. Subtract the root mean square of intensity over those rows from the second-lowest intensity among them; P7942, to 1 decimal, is -1.1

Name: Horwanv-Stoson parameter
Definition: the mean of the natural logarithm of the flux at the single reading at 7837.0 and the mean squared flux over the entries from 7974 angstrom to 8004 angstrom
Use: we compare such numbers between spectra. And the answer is 218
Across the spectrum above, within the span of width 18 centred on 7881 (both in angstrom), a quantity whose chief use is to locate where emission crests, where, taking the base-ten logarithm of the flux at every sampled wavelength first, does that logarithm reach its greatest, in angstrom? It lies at 7882.0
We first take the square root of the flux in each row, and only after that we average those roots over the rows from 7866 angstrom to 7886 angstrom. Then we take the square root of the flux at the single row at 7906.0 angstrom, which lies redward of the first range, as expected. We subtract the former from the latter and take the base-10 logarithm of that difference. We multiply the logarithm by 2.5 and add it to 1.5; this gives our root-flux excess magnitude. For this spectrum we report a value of 0.2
